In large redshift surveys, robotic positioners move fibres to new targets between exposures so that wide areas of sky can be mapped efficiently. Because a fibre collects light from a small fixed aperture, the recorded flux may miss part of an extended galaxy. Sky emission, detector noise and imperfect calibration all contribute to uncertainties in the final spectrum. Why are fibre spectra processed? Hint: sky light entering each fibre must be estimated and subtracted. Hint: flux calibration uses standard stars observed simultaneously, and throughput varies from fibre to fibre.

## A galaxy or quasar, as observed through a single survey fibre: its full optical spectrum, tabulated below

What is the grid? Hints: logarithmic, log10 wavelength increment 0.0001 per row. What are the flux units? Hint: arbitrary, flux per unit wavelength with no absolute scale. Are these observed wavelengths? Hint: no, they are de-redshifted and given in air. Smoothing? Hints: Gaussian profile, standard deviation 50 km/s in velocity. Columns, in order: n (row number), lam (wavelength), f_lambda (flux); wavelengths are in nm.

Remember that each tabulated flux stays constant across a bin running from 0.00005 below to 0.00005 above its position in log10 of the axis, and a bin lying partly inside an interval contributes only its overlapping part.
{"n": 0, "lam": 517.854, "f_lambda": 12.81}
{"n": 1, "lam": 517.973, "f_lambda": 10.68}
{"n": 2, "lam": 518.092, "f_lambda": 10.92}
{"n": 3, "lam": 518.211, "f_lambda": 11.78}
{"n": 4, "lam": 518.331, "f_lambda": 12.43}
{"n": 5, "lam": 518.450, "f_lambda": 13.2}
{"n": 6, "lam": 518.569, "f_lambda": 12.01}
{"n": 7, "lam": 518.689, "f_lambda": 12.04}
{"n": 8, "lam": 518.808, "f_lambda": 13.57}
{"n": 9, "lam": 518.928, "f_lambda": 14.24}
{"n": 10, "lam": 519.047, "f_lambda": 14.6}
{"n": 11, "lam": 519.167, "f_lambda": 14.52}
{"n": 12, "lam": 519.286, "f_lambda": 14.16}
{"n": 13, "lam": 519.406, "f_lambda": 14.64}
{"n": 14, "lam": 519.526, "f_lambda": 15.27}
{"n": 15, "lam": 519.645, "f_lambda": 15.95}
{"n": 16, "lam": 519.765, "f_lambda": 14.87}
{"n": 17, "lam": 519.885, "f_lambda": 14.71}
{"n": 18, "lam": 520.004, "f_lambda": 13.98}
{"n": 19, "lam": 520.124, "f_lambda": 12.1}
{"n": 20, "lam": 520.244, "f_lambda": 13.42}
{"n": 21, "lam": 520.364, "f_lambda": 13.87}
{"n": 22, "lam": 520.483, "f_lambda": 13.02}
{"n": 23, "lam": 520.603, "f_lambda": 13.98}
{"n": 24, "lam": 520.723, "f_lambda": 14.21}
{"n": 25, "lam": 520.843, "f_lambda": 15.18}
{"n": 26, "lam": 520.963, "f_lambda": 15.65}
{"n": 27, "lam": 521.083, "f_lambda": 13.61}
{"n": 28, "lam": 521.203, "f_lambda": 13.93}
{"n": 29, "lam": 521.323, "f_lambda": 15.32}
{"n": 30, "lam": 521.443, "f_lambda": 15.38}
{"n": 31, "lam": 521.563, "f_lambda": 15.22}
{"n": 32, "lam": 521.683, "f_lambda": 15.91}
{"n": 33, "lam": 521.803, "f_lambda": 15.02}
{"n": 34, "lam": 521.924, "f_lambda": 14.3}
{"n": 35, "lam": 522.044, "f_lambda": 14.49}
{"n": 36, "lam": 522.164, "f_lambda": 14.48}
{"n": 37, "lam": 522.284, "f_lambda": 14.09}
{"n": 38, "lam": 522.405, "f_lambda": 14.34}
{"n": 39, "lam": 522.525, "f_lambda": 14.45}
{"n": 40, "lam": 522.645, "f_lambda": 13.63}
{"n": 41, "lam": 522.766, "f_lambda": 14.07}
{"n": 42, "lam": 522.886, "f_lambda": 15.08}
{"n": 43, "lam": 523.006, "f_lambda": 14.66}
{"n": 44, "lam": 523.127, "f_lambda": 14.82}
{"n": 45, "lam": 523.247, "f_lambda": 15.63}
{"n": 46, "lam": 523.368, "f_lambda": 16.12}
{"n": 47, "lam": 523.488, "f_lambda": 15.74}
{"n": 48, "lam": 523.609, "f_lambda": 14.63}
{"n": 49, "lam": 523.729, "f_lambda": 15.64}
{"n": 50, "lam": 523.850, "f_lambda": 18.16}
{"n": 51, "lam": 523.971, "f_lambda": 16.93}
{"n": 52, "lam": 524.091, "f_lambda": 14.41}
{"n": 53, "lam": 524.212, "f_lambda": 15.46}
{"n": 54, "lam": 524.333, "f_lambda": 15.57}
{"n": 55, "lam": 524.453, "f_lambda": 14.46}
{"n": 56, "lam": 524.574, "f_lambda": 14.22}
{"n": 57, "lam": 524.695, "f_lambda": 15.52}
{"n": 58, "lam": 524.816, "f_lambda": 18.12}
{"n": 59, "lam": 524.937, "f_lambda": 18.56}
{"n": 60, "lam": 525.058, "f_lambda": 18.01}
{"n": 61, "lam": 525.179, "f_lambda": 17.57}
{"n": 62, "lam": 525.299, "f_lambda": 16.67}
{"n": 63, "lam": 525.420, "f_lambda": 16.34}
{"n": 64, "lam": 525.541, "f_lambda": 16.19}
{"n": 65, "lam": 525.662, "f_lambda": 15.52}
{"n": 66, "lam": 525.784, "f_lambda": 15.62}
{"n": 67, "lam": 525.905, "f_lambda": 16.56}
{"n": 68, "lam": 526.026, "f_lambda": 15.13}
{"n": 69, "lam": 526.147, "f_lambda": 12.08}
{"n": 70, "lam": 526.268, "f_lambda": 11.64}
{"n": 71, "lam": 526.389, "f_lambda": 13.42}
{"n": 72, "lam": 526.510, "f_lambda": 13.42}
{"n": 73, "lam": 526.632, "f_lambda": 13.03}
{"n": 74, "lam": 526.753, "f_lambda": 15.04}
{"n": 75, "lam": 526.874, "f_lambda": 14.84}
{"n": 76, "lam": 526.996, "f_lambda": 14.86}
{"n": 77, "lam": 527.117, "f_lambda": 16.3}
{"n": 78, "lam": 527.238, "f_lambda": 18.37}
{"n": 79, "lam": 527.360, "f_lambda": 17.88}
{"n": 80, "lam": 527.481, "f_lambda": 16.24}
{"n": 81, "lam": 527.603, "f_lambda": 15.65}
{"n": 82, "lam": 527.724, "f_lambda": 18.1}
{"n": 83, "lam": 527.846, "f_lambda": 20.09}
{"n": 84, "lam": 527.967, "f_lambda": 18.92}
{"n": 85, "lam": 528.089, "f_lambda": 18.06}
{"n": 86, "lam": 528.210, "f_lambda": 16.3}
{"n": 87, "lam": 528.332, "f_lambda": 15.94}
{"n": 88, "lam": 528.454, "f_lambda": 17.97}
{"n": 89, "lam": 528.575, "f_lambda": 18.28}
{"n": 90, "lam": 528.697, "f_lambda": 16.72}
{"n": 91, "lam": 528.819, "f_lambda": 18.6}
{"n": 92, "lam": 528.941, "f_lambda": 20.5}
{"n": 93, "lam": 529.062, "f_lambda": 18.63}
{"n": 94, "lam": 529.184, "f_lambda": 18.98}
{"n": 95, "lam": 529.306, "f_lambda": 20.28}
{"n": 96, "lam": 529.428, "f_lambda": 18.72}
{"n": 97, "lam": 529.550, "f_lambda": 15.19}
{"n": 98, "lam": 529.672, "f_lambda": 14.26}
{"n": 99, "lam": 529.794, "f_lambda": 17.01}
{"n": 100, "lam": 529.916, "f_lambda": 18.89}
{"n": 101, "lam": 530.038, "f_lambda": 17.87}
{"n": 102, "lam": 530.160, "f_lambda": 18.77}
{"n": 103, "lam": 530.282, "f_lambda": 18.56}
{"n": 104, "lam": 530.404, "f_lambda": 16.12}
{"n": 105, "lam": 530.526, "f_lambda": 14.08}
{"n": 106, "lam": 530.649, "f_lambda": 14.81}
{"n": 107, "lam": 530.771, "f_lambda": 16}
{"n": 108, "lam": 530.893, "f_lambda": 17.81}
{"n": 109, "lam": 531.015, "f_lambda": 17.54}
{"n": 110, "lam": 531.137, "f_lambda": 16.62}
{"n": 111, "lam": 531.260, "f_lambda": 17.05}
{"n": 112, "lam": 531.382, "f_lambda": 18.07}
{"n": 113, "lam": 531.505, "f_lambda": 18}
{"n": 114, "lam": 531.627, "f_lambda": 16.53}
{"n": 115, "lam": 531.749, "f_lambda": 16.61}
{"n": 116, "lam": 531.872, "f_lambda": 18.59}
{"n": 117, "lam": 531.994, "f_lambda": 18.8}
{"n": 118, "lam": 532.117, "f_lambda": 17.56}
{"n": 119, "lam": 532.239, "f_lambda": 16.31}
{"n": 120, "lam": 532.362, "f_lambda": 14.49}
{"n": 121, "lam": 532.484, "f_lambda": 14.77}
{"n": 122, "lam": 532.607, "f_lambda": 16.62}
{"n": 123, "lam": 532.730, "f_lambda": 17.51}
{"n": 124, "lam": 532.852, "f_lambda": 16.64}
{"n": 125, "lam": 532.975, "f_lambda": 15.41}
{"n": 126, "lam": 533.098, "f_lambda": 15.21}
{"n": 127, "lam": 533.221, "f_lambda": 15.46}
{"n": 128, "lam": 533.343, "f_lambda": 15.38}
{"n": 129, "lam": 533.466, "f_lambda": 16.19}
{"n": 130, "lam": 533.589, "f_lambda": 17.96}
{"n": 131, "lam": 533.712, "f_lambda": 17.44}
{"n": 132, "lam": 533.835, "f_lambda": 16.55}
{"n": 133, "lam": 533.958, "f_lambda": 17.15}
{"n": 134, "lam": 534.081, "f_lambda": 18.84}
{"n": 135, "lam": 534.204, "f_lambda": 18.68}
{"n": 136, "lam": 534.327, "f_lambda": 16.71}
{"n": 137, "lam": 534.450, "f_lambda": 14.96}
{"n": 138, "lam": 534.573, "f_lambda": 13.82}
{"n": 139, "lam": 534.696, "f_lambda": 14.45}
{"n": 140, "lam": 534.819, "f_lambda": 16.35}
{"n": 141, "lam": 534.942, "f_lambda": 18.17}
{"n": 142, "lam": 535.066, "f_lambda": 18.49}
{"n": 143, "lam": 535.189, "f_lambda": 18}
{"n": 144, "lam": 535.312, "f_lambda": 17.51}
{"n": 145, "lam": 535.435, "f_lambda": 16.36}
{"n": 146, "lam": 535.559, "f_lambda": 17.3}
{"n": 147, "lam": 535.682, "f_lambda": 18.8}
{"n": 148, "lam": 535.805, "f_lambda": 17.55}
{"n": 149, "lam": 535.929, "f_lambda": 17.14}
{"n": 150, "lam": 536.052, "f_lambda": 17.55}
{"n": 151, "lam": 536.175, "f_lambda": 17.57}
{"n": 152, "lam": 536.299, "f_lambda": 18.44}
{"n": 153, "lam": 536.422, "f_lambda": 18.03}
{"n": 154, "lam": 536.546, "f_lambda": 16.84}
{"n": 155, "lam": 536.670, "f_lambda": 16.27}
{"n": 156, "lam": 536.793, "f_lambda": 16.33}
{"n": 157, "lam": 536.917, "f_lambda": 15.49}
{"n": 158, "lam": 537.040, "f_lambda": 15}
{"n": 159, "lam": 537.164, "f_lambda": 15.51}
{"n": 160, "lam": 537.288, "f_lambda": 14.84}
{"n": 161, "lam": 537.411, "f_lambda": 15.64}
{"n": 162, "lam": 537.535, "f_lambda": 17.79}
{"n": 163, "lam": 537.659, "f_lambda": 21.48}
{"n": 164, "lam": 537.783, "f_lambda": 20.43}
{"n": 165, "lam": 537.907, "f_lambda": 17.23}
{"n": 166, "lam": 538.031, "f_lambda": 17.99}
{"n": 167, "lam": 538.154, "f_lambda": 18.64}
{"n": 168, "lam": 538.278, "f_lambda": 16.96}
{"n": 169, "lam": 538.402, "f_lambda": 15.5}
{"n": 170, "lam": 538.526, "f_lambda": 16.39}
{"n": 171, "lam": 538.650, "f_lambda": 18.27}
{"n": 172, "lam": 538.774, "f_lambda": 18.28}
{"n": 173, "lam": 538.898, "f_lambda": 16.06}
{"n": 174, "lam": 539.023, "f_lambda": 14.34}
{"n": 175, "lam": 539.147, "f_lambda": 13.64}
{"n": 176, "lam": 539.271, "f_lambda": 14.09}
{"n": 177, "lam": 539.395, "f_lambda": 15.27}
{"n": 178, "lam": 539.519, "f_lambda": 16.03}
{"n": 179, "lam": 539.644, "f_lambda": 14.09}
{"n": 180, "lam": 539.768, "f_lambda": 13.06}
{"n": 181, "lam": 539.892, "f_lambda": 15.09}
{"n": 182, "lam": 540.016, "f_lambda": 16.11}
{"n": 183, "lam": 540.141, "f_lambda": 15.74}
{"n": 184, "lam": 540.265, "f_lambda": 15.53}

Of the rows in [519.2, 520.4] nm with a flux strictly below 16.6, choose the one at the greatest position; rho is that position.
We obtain 520.364 nm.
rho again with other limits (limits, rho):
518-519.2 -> 519.167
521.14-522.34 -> 522.284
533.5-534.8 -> 534.696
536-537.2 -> 537.164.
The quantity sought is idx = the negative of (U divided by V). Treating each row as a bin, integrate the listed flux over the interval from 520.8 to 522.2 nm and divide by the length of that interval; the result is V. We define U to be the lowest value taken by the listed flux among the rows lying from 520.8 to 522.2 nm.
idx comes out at -0.915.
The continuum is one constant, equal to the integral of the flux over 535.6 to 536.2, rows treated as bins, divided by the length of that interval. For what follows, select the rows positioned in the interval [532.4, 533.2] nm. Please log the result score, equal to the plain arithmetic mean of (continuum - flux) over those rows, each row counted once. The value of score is 1.7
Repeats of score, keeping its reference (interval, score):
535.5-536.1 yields 0.1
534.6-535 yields 1.4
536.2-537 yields 0.8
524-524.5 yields 2.8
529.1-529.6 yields -0.5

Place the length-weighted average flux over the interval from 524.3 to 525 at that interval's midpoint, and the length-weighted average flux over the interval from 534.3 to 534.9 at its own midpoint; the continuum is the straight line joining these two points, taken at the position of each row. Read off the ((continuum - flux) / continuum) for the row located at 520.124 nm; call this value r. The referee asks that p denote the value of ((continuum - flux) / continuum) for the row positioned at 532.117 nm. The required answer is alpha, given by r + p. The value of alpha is 0.13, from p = -0.13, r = 0.27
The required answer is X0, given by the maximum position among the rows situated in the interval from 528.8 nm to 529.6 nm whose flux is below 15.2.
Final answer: 529.550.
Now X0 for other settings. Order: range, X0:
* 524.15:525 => 524.574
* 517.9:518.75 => 518.689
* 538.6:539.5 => 539.271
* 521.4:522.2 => 522.164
